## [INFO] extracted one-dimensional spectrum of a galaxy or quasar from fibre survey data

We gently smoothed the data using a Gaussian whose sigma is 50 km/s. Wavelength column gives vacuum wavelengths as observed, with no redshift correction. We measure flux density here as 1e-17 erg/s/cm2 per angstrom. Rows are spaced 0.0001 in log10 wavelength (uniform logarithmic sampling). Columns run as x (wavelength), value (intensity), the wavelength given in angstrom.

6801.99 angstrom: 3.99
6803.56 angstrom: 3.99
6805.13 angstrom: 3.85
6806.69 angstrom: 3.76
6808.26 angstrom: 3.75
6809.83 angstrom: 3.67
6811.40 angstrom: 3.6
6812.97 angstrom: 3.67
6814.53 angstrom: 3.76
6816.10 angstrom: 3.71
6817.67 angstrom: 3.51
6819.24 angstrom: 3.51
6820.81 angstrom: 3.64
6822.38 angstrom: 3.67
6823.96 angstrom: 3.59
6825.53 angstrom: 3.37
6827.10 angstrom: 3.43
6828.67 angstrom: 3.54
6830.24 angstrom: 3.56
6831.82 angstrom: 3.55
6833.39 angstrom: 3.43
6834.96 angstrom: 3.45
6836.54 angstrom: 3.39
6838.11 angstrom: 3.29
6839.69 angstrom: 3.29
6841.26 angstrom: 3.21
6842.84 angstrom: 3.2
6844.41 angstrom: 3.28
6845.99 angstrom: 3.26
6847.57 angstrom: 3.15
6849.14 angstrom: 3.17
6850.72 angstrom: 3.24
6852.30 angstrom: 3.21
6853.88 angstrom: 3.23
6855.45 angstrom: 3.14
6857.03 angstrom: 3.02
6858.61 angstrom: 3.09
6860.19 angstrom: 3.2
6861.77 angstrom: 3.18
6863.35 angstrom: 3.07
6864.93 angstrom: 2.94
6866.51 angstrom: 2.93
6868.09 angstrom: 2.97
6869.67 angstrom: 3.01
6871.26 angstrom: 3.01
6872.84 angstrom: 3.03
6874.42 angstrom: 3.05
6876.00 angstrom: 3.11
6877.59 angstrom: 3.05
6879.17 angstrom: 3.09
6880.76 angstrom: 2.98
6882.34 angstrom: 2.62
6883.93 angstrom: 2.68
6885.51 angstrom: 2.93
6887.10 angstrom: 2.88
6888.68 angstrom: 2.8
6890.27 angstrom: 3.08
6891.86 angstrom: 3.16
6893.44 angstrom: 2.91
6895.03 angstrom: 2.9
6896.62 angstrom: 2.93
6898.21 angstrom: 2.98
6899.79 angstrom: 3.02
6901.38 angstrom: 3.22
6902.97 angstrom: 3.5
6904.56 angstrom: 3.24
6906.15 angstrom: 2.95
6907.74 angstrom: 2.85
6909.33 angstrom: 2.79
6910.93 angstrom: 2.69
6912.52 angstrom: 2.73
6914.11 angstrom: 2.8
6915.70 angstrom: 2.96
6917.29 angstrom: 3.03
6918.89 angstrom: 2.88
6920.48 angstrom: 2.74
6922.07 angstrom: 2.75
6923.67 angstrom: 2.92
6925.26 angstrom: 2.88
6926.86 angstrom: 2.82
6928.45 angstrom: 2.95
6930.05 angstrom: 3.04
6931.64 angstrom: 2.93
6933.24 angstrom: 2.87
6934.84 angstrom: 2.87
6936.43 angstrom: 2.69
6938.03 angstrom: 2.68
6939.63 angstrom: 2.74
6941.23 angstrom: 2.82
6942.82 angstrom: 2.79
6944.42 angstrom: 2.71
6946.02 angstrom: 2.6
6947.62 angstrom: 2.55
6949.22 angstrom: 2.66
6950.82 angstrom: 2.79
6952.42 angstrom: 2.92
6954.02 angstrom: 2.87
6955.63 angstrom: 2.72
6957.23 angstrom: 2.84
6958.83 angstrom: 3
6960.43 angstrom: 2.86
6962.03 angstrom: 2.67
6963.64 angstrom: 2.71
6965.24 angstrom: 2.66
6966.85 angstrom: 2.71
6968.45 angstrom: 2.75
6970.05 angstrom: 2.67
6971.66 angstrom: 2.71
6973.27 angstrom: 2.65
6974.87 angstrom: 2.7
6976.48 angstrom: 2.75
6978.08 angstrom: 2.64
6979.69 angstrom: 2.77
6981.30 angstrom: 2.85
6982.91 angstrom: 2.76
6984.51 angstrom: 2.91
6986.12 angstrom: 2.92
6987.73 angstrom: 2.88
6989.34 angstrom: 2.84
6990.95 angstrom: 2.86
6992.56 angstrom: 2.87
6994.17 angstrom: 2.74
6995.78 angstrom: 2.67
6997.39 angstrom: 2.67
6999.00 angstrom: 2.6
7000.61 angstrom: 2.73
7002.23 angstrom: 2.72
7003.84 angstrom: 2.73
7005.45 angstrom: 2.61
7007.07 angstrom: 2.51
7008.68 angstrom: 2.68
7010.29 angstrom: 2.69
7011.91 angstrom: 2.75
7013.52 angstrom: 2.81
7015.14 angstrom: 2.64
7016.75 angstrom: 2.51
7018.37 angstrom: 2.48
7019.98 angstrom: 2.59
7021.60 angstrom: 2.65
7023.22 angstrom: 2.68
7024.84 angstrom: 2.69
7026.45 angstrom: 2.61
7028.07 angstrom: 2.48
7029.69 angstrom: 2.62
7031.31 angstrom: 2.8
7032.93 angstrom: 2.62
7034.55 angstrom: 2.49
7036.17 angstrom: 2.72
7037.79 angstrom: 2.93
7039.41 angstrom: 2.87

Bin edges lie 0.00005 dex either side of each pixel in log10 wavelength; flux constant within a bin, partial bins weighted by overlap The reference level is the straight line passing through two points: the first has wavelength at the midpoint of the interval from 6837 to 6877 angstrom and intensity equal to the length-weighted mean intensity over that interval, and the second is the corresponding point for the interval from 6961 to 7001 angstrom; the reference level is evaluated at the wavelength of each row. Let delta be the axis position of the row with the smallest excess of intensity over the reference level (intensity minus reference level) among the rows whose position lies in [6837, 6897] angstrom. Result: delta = 6882.34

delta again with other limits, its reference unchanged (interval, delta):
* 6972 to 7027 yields 7007.07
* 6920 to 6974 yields 6947.62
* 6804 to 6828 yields 6825.53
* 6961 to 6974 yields 6965.24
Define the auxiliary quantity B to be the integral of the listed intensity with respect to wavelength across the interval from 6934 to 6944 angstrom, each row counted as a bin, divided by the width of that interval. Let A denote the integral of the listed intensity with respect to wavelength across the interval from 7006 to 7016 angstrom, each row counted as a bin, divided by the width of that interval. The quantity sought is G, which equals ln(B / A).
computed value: 0.03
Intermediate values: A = 2.68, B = 2.76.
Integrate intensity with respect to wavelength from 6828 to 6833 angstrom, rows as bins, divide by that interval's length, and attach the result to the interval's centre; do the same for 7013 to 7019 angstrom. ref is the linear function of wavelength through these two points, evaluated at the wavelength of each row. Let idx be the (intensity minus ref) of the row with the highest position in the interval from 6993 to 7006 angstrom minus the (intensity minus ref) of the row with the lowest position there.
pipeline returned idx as -0.07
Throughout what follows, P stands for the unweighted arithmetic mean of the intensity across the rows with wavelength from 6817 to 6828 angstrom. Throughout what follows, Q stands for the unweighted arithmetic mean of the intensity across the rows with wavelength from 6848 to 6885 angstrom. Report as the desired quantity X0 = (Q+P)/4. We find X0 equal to 1.64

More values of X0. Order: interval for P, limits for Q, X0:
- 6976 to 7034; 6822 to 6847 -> 1.53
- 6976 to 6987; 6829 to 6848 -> 1.53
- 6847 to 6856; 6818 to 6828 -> 1.68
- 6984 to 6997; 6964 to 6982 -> 1.39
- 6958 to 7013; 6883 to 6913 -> 1.43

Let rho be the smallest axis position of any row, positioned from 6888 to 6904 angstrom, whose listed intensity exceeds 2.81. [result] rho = 6890.27 angstrom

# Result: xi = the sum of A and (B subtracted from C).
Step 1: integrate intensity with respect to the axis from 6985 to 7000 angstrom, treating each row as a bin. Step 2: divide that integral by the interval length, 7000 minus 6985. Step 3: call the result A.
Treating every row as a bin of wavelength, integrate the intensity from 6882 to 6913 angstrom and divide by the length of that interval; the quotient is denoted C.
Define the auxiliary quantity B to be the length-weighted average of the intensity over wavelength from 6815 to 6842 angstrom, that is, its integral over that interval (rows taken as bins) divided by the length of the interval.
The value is 2.3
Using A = 2.8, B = 3.5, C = 2.9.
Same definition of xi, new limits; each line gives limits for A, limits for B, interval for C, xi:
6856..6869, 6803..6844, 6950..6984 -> 2.3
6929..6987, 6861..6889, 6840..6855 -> 3.0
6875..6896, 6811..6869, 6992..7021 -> 2.3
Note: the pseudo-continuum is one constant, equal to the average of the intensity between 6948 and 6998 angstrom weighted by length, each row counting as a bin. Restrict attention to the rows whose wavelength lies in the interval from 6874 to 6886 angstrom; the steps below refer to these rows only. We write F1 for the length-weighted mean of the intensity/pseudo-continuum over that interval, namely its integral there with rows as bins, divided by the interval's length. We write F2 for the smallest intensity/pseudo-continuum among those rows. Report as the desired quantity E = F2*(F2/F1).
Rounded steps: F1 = 1.06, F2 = 0.94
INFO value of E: 0.84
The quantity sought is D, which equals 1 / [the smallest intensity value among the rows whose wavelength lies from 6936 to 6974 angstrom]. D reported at 0.392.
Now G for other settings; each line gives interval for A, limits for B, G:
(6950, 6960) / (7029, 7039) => -0.05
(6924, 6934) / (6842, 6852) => 0.10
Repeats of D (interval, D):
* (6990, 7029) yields 0.403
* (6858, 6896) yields 0.382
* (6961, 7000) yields 0.385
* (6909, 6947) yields 0.385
